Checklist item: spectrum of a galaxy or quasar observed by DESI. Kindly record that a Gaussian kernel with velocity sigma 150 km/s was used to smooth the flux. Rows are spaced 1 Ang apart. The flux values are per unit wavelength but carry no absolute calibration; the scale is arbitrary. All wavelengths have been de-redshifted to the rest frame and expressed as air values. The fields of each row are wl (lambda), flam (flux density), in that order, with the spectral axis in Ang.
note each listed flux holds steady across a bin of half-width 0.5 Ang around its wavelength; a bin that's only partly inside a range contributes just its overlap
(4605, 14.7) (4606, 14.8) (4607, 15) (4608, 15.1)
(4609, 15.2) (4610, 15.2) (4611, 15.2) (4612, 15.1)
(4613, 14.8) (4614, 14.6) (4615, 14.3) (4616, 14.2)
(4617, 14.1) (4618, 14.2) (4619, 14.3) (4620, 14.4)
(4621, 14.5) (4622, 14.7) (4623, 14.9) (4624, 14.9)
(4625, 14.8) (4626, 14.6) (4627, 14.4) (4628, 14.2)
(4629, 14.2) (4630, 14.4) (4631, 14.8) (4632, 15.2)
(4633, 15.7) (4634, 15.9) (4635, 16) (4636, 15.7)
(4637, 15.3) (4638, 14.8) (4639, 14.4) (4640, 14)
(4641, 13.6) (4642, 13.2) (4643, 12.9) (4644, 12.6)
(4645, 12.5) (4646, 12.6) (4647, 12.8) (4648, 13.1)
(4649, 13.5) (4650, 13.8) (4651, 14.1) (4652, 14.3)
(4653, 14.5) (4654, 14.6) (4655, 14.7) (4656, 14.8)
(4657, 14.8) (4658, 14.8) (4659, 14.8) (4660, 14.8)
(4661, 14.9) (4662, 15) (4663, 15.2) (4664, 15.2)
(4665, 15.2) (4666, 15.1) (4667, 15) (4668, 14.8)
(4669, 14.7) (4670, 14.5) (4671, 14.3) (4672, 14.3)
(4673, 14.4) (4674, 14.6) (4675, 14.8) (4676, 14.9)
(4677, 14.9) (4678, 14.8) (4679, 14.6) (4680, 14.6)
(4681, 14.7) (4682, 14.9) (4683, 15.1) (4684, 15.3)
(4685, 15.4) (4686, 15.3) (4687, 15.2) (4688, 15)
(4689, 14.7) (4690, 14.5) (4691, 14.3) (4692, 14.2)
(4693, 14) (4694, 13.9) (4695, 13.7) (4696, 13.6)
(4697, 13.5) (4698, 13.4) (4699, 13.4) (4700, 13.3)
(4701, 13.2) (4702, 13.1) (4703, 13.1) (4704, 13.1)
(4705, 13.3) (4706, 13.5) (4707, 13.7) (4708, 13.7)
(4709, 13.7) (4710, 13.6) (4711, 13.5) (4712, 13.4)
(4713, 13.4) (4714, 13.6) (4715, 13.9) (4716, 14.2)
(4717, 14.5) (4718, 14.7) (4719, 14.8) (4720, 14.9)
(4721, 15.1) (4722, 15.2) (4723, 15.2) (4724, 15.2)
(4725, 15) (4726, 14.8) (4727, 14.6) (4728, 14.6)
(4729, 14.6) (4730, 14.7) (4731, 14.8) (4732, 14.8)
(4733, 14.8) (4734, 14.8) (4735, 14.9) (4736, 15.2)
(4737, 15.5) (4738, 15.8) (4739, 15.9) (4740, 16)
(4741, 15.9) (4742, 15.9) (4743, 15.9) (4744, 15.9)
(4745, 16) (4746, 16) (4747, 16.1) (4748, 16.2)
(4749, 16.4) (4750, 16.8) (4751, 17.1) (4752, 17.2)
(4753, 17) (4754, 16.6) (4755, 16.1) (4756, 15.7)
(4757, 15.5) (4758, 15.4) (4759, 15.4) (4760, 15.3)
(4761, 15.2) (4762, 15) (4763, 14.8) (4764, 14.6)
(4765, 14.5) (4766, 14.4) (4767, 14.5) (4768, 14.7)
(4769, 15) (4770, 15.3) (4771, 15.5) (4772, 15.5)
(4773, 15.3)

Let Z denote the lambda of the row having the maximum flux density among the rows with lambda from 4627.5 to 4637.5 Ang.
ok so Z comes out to 4635 Ang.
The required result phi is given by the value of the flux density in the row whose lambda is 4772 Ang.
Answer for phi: 15.5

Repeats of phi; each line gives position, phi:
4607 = 15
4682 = 14.9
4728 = 14.6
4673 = 14.4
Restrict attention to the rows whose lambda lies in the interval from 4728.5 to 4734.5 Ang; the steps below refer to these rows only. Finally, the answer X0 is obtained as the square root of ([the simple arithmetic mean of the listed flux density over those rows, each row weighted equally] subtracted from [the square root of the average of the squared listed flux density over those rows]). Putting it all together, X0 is 0.014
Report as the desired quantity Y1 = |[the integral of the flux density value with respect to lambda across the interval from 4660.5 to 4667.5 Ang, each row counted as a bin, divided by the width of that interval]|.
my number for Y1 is 15.1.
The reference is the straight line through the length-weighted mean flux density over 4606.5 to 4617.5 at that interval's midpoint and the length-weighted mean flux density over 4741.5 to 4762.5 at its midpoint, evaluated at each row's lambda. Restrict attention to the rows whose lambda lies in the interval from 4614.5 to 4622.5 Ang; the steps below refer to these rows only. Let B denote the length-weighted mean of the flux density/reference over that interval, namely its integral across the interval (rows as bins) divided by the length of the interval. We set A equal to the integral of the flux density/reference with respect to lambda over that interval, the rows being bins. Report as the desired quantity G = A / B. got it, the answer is 8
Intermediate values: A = 8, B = 0.97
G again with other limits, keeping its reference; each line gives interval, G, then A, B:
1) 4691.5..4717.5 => 26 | 23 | 0.87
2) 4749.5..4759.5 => 10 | 10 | 1.01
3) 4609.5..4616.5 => 7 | 7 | 1.00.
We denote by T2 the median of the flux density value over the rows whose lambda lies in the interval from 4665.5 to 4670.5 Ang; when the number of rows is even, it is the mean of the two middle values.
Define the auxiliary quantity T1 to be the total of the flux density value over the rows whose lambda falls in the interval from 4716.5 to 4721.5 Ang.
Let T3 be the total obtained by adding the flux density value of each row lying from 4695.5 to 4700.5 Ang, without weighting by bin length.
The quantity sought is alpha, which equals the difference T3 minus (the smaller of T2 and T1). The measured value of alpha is 52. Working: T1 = 74.0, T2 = 14.8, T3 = 67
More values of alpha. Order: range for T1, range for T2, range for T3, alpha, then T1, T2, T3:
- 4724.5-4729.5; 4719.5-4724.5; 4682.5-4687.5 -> 61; 73.6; 15.2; 76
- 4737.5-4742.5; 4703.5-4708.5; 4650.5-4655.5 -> 59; 79.5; 13.5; 72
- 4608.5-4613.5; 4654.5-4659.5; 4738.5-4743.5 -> 65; 75.5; 14.8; 80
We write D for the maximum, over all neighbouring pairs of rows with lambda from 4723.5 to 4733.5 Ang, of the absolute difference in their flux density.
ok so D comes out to 0.20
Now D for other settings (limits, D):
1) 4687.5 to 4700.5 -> 0.30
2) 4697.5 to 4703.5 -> 0.10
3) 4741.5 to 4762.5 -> 0.50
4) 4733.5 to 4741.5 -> 0.30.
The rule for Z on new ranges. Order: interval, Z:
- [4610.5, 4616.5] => 4611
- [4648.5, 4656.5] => 4656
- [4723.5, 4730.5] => 4724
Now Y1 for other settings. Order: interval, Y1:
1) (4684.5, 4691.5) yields 14.9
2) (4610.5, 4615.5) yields 14.8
